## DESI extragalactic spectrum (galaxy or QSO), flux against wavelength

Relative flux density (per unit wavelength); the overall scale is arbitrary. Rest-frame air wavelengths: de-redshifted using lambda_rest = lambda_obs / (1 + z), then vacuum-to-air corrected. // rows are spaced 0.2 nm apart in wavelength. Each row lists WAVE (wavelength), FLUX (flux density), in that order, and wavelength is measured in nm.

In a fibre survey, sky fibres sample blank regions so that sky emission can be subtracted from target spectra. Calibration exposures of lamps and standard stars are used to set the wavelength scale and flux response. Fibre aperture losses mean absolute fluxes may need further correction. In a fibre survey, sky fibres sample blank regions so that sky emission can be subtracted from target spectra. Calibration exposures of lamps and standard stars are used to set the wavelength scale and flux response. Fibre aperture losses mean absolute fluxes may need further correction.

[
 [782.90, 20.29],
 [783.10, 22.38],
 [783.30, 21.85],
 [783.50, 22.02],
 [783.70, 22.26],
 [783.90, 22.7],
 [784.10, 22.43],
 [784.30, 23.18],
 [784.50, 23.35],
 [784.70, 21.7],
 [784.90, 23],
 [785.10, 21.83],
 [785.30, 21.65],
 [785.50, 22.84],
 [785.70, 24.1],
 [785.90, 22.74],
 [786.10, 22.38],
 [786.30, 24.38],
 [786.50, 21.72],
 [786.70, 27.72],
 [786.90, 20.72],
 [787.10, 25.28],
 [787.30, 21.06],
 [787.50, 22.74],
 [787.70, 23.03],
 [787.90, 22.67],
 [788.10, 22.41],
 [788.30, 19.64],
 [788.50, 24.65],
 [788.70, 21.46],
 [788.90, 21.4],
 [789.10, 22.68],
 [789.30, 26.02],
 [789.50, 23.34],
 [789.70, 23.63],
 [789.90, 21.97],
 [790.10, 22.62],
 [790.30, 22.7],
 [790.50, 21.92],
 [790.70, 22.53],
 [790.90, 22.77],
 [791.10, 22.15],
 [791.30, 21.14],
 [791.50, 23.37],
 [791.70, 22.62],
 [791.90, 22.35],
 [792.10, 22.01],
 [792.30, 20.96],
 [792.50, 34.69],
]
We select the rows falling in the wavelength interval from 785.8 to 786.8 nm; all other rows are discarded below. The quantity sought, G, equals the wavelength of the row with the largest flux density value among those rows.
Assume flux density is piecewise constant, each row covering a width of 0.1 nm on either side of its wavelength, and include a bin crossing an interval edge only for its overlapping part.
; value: 786.70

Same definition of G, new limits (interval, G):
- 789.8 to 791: 790.90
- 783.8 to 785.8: 785.70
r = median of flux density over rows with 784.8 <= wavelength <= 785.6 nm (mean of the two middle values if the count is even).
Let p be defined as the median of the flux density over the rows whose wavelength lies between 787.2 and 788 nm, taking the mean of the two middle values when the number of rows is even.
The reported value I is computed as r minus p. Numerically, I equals -0.4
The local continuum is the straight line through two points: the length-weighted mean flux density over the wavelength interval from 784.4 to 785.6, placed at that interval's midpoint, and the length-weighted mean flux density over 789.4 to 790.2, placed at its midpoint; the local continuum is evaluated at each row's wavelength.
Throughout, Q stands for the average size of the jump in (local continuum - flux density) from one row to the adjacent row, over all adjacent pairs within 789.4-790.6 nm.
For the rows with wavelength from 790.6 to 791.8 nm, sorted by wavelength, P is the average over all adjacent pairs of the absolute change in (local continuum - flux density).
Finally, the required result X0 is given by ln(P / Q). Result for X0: 0.3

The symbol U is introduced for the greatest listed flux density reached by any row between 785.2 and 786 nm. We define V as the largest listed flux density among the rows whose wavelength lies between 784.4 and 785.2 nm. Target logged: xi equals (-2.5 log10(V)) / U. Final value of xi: -0.142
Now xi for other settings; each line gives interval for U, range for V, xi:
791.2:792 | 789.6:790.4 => -0.147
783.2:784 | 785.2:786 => -0.152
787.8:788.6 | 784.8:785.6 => -0.138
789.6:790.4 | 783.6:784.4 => -0.144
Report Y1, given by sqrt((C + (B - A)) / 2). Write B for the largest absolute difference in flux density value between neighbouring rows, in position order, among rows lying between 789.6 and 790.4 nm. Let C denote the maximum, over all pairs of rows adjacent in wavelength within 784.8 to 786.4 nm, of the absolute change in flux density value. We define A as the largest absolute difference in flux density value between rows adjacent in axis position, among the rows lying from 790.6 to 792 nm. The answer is 0.85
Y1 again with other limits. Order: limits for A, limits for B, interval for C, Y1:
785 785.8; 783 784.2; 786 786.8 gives 1.62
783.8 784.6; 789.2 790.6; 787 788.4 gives 1.75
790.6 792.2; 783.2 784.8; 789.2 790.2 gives 1.02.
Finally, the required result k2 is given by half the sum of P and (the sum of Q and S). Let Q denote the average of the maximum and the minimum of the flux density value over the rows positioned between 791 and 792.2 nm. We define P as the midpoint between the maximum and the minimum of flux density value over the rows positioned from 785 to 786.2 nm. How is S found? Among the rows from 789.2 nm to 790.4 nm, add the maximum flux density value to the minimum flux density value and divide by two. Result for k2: 34.56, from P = 22.9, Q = 22.3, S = 24.0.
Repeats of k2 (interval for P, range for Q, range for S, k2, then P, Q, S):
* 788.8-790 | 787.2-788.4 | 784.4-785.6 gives 33.77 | 23.7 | 21.3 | 22.5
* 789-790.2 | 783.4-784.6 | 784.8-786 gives 34.78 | 24.0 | 22.7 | 22.9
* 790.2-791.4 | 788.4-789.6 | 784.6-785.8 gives 34.27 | 22.0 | 23.7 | 22.9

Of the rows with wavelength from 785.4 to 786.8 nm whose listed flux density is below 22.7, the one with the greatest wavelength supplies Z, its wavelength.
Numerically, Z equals 786.50 nm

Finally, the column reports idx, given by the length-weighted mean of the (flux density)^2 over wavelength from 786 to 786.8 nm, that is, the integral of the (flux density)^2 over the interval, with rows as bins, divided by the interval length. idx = 584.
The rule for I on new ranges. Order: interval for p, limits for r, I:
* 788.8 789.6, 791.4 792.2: -0.5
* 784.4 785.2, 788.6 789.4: -0.3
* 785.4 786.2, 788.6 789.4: -0.7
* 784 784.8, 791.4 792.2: -0.3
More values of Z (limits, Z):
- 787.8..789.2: 789.10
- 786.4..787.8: 787.30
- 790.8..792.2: 792.10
